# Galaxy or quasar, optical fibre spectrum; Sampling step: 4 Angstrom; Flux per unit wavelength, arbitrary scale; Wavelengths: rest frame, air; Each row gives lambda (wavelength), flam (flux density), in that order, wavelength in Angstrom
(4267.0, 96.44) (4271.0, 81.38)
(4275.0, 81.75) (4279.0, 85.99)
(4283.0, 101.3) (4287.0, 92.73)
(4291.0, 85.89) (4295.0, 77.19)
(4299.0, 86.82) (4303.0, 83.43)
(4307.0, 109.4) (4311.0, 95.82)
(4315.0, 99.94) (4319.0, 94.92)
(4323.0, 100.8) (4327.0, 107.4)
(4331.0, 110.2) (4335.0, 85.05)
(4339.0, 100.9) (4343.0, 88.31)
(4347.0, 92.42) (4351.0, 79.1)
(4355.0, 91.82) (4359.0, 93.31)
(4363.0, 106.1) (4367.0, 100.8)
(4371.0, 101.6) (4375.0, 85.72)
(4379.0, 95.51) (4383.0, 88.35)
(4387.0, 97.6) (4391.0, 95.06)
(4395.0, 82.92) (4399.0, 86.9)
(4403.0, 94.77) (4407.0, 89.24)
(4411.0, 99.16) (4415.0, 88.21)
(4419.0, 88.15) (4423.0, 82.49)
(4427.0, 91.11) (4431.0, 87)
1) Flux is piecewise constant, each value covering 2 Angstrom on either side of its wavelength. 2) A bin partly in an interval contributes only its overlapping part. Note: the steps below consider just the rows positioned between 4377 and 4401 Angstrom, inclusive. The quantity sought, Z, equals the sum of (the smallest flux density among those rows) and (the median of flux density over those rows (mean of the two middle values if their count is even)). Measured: 175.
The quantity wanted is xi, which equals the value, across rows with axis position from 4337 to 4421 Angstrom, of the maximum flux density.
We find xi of 106.1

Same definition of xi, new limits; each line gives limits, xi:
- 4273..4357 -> 110.2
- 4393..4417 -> 99.16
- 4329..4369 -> 110.2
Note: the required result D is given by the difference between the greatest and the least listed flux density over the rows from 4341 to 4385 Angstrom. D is 27.0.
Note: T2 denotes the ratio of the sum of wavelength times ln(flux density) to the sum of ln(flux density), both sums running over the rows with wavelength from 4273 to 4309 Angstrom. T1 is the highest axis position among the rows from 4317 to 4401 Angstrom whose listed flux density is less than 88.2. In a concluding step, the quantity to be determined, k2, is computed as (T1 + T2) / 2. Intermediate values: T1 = 4399.0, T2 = 4291.1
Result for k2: 4345.0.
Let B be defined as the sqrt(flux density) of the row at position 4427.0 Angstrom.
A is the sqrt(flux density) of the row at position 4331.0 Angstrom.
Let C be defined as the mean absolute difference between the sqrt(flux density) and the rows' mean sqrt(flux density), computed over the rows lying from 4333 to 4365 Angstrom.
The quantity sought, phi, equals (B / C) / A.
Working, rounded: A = 10.5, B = 9.55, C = 0.32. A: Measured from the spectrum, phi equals 2.88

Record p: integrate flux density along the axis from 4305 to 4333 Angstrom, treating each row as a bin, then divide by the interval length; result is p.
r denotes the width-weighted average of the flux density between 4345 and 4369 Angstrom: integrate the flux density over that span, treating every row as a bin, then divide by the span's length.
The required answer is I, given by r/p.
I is 0.915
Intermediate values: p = 103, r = 93.9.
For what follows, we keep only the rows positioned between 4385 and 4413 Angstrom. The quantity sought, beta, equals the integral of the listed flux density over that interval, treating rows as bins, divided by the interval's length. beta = 92.2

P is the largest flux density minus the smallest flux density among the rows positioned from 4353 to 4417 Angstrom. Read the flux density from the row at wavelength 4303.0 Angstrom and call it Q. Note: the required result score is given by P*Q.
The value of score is 1934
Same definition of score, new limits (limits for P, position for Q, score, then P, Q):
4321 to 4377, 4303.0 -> 2595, 31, 83.43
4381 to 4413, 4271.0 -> 1322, 16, 81.38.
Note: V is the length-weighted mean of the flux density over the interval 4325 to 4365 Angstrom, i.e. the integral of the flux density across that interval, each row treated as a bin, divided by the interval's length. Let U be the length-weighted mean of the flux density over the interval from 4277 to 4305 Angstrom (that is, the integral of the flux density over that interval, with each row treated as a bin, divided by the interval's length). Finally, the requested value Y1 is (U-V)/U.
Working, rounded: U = 87.6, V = 95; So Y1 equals -0.09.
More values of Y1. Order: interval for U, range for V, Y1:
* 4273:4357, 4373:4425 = 0.03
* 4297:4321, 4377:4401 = 0.04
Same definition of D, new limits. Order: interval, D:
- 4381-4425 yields 16.7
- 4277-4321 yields 32.2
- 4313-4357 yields 31.1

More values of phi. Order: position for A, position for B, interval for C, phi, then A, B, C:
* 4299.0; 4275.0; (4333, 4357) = 3.37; 9.3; 9.04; 0.29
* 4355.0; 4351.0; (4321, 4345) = 2.25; 9.6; 8.89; 0.41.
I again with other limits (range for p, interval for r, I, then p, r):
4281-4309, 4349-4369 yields 1.036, 91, 94.2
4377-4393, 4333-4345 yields 0.971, 94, 91.4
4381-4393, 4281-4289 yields 1.036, 94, 97.0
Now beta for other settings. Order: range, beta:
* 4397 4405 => 90.8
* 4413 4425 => 86.3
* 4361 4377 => 98.6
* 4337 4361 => 91.0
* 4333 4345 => 91.4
